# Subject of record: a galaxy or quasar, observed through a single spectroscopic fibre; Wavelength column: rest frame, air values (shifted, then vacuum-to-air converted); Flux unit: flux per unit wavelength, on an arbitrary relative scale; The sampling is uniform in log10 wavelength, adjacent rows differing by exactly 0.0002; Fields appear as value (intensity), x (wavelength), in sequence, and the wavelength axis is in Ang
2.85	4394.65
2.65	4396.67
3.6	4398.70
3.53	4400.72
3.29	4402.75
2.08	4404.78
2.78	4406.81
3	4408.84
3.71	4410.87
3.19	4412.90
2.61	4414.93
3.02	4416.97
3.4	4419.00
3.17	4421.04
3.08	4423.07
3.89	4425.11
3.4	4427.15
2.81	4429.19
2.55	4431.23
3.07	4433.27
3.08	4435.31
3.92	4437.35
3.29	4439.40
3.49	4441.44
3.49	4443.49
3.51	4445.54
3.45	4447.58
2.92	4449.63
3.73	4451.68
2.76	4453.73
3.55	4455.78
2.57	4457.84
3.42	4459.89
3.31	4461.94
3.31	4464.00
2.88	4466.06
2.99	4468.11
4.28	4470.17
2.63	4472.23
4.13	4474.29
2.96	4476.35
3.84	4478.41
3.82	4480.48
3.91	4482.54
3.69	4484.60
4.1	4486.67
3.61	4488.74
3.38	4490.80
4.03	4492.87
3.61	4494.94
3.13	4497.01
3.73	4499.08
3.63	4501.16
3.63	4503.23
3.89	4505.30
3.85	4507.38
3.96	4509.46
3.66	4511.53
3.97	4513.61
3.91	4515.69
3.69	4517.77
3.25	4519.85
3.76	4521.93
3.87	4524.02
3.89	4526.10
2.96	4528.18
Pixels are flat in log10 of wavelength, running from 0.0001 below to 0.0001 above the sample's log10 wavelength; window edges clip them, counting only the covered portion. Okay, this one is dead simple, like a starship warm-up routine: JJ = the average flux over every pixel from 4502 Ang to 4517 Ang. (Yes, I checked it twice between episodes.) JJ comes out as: 3.8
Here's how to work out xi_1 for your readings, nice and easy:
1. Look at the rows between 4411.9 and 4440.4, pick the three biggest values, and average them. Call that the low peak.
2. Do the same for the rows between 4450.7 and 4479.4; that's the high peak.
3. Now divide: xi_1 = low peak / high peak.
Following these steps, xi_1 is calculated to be 0.92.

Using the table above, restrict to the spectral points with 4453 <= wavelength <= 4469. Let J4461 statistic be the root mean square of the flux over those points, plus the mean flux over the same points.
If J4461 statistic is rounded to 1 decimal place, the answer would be 6.2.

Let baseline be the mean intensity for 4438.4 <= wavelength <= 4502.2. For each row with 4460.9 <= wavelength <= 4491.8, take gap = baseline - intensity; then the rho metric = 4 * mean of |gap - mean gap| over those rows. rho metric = 1.71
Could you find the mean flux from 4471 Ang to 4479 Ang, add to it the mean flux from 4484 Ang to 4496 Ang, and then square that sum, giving 50.8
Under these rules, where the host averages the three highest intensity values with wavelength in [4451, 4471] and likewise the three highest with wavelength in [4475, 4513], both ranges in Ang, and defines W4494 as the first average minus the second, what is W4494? -0.18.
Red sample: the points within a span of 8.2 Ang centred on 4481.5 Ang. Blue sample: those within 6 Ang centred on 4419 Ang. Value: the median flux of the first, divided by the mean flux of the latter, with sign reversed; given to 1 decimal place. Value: -1.2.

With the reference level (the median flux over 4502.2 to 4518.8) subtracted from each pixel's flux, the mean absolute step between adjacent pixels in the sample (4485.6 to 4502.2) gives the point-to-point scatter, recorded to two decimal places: 0.42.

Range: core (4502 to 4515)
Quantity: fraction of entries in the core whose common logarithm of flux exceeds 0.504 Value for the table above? 1.00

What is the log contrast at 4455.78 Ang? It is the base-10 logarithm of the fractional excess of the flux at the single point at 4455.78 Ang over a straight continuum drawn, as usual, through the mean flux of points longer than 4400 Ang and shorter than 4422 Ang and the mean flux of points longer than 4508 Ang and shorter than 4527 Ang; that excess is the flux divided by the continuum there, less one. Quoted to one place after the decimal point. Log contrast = -1.3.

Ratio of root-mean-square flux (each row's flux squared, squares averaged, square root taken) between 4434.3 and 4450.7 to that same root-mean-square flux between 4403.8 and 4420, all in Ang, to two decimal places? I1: 1.13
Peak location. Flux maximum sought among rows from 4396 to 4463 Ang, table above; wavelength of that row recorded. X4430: 4437.35 Ang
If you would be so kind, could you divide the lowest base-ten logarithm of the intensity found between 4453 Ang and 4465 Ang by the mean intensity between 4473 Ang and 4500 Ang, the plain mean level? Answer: 0.111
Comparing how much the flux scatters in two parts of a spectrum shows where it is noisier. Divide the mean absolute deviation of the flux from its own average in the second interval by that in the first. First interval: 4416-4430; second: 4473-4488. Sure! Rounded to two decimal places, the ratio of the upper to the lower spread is 0.97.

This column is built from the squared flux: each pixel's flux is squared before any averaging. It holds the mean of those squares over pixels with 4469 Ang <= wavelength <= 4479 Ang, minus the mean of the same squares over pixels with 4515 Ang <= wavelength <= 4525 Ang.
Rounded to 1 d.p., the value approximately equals -0.6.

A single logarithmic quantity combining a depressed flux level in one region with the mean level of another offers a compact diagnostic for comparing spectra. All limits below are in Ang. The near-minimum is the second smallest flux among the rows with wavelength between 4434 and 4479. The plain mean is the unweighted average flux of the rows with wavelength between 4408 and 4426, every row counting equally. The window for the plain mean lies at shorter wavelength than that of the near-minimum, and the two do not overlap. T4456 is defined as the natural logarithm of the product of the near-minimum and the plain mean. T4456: 2.14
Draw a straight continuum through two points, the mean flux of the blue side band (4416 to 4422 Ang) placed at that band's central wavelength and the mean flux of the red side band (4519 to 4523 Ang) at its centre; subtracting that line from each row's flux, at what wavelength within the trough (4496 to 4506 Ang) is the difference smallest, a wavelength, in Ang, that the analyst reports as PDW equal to 4497.01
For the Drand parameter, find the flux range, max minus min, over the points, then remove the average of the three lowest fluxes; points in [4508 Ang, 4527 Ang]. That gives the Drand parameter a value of -2.8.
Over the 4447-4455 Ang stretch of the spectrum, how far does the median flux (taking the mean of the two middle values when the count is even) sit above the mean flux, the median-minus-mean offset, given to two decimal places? -0.03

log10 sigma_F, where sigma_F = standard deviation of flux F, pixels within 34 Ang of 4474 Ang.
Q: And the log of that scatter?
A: -0.36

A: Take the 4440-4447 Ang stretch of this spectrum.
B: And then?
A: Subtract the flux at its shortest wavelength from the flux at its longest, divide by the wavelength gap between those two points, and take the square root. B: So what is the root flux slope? 0.07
